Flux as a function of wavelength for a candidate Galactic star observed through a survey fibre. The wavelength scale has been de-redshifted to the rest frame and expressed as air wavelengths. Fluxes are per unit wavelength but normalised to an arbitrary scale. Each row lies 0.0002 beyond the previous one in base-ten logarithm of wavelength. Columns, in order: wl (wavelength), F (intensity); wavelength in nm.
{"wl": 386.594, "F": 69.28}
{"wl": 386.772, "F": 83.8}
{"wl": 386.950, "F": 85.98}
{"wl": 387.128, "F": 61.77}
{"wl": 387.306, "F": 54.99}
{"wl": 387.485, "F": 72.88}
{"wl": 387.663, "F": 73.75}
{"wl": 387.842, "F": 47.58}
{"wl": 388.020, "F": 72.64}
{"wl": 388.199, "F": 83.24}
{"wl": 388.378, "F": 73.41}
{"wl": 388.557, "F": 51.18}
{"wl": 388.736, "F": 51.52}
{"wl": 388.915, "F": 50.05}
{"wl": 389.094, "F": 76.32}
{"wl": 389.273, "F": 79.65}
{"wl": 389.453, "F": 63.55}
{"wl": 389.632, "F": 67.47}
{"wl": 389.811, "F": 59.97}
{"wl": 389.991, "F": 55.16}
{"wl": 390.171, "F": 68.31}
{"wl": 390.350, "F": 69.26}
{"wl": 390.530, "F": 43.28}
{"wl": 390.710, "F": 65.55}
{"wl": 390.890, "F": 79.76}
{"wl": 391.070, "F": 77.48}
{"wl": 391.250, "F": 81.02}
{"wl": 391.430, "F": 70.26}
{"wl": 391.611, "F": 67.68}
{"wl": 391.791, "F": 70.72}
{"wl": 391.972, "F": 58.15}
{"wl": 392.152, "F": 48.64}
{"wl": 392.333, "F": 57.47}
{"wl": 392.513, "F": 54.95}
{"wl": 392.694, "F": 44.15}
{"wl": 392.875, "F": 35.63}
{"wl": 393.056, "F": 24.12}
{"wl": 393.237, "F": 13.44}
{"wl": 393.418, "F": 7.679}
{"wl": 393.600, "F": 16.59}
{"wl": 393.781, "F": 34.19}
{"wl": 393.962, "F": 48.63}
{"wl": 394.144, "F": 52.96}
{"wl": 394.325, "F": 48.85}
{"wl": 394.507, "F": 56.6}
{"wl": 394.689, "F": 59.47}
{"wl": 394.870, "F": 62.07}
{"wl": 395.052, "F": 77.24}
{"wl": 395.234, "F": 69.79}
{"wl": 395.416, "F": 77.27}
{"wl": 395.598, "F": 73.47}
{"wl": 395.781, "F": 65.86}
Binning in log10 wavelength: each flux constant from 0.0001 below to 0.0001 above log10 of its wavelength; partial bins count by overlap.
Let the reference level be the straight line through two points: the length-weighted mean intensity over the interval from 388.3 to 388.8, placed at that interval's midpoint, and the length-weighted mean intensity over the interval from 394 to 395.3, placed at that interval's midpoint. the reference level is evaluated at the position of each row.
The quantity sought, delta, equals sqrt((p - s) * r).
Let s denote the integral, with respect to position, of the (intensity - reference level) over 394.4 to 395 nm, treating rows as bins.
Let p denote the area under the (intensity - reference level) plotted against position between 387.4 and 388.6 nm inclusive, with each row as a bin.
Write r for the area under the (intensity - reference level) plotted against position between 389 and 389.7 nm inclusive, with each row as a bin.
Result 10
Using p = 12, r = 9.0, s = -0.1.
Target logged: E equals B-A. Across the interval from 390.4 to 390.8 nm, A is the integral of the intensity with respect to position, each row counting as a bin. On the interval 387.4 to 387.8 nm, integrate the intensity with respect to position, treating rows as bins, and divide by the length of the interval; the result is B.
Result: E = 48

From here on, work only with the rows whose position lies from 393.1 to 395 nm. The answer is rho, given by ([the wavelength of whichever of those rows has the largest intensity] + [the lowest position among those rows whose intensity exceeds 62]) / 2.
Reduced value 394.87 nm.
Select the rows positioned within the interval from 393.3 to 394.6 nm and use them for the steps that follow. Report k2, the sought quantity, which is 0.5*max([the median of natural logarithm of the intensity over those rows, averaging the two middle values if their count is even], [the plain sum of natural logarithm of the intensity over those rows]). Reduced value 12.08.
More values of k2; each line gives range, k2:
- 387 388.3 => 14.64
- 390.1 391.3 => 14.77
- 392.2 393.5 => 11.62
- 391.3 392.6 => 14.37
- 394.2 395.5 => 14.54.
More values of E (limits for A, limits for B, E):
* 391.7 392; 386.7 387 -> 65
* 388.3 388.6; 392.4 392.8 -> 30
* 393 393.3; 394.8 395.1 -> 63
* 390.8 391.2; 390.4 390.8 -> 24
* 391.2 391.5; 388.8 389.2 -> 41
